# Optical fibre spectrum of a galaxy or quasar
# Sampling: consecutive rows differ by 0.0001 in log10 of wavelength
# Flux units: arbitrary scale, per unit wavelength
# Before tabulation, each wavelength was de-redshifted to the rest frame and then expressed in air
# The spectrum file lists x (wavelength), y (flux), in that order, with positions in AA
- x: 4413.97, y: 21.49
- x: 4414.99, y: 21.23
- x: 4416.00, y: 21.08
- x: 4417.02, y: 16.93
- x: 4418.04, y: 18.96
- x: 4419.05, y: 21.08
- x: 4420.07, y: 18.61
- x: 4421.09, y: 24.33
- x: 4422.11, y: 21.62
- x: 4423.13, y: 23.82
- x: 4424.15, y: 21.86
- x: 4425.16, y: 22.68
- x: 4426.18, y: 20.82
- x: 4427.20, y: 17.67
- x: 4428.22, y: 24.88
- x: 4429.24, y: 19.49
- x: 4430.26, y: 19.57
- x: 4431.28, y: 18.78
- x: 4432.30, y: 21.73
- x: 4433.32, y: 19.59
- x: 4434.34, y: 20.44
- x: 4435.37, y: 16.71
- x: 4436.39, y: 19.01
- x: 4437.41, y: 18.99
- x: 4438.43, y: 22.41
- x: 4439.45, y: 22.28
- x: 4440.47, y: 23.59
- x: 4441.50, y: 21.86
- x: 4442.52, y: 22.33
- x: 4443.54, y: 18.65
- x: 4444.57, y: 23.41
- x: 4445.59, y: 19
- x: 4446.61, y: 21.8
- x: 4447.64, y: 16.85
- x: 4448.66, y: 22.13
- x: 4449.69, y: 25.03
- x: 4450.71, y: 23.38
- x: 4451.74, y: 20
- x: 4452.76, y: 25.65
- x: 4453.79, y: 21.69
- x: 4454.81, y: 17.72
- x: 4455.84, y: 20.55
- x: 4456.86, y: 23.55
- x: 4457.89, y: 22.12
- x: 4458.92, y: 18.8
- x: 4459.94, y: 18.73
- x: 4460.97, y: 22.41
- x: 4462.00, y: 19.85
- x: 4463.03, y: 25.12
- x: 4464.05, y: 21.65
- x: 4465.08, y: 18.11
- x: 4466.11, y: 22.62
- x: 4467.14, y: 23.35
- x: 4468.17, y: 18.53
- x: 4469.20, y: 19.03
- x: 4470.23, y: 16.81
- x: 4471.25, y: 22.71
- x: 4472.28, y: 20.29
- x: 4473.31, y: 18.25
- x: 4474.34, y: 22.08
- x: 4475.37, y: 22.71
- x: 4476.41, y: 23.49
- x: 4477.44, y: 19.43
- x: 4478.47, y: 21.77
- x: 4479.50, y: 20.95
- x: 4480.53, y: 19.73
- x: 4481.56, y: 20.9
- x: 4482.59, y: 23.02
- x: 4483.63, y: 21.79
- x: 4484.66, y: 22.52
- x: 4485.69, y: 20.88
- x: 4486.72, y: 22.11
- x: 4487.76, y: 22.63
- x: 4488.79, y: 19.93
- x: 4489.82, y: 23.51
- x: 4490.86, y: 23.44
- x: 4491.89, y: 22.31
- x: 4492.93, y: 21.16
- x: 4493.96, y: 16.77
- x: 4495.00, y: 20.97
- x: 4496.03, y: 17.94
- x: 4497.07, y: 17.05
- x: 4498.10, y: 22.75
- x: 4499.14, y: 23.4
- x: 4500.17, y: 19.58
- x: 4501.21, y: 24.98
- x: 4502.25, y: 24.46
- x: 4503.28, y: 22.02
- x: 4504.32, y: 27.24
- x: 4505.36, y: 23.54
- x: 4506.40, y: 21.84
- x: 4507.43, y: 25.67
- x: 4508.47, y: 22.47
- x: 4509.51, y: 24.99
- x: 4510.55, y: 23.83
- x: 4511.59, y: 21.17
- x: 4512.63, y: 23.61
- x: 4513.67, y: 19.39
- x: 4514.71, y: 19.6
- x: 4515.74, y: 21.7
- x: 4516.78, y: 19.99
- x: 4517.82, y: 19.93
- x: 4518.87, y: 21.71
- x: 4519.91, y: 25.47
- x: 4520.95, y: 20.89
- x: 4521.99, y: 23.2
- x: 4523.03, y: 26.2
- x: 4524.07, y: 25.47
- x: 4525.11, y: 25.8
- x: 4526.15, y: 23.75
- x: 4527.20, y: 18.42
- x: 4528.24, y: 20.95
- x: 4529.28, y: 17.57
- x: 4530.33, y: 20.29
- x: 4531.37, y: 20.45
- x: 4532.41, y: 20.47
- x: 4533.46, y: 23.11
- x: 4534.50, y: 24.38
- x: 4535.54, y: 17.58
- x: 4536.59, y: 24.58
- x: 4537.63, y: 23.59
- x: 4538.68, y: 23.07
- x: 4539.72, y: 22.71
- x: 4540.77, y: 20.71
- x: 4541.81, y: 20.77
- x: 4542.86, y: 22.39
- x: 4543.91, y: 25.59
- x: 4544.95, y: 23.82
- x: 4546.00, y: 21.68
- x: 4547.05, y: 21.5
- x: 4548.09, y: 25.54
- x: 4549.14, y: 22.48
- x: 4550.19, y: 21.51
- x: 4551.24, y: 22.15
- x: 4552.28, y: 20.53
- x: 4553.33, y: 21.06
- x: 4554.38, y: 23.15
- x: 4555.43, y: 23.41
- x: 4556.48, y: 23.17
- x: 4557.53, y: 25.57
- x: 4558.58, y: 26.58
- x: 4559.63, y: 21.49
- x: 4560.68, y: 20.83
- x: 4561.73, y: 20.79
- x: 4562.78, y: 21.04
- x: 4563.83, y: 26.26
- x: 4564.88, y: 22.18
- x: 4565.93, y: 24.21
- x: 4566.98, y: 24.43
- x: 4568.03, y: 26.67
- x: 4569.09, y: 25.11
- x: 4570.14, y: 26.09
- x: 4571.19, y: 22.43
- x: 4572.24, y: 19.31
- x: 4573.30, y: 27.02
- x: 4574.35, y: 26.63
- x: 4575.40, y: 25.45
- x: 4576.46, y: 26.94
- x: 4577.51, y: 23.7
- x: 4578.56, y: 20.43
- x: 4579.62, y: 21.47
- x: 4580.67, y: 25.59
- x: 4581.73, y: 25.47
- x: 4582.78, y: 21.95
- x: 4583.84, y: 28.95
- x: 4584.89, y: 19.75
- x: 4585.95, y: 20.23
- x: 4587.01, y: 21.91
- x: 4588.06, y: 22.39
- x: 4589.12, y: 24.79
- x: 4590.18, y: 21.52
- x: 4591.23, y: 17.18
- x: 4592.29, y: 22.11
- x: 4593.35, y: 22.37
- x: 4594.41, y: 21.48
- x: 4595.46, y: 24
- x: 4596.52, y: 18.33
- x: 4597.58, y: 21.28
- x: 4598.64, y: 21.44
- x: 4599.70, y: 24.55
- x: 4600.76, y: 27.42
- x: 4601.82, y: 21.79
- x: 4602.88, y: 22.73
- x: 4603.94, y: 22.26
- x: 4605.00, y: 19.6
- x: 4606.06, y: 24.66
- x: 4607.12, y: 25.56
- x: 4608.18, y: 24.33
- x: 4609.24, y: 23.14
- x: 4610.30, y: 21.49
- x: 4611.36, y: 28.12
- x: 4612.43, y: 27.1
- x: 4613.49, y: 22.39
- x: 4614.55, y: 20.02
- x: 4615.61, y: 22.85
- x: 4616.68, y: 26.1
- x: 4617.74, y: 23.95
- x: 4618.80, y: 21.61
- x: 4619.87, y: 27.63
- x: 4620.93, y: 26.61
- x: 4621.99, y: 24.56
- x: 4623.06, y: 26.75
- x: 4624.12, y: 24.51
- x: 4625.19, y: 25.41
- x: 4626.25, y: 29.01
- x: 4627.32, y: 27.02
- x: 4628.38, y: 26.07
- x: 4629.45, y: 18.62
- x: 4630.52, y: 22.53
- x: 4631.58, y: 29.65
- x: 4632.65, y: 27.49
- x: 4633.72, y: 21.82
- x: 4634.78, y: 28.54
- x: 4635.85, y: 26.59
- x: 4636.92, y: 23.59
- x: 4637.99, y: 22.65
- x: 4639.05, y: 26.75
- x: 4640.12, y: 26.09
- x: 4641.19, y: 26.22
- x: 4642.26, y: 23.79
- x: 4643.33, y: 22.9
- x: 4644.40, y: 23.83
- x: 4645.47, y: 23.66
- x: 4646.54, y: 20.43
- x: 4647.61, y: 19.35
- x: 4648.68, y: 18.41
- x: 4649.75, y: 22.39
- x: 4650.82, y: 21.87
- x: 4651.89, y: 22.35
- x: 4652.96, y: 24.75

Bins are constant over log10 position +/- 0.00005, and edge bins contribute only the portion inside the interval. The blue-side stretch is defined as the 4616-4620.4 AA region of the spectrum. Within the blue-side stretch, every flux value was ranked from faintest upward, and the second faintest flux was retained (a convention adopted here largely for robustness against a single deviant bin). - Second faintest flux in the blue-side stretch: 23.95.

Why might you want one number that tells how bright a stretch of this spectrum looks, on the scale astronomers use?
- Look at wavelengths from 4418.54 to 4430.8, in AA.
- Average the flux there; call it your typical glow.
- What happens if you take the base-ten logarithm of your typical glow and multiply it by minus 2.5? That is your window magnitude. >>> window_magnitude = -3.324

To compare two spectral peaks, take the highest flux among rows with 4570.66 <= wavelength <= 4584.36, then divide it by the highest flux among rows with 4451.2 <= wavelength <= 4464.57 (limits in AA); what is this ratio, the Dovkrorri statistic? 1.13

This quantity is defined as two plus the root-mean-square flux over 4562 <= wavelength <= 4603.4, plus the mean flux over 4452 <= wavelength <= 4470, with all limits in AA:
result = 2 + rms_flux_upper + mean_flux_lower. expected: 46.5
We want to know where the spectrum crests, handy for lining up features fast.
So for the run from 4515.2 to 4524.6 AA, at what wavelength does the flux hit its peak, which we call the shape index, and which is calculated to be 4523.03 AA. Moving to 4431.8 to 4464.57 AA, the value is 4452.76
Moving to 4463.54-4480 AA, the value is 4476.41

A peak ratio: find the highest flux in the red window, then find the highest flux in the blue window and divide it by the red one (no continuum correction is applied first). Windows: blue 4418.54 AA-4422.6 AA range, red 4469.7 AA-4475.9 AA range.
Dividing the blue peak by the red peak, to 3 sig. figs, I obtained 1.07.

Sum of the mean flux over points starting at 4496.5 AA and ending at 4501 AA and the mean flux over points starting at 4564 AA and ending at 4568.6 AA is 45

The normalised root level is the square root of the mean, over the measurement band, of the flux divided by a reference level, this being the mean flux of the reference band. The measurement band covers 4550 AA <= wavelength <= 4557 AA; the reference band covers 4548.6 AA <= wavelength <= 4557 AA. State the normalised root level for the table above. 1.00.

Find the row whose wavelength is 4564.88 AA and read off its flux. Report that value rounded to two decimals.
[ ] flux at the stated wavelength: 22.18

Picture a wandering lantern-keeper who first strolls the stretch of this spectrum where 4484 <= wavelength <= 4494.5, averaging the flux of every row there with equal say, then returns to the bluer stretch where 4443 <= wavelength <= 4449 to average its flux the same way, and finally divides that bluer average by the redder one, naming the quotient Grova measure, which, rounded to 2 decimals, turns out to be 0.94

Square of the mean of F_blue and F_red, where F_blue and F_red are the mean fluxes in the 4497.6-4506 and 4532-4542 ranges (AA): 520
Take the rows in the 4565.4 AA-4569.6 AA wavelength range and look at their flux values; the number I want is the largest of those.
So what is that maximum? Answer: 26.67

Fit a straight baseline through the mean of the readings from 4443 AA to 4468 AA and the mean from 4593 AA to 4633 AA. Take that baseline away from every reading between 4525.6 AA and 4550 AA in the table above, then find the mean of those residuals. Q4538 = -0.8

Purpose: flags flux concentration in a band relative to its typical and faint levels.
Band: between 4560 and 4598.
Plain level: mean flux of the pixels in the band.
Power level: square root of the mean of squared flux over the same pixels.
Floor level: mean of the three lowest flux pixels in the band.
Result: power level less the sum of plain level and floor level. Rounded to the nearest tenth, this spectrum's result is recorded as -18.1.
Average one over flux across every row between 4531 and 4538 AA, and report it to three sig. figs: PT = 0.0460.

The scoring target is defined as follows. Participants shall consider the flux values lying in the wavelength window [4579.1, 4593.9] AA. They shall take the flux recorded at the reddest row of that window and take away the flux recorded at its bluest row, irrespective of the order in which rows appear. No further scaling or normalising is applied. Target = 0.9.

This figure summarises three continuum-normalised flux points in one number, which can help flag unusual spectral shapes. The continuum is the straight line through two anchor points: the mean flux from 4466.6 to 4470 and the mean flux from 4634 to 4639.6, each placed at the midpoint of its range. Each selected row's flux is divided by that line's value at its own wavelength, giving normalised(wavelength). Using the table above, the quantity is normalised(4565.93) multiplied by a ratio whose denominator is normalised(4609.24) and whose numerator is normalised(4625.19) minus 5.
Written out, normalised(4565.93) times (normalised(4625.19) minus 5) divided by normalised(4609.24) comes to -4.4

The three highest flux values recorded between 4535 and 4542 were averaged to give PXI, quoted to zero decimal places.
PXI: 24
